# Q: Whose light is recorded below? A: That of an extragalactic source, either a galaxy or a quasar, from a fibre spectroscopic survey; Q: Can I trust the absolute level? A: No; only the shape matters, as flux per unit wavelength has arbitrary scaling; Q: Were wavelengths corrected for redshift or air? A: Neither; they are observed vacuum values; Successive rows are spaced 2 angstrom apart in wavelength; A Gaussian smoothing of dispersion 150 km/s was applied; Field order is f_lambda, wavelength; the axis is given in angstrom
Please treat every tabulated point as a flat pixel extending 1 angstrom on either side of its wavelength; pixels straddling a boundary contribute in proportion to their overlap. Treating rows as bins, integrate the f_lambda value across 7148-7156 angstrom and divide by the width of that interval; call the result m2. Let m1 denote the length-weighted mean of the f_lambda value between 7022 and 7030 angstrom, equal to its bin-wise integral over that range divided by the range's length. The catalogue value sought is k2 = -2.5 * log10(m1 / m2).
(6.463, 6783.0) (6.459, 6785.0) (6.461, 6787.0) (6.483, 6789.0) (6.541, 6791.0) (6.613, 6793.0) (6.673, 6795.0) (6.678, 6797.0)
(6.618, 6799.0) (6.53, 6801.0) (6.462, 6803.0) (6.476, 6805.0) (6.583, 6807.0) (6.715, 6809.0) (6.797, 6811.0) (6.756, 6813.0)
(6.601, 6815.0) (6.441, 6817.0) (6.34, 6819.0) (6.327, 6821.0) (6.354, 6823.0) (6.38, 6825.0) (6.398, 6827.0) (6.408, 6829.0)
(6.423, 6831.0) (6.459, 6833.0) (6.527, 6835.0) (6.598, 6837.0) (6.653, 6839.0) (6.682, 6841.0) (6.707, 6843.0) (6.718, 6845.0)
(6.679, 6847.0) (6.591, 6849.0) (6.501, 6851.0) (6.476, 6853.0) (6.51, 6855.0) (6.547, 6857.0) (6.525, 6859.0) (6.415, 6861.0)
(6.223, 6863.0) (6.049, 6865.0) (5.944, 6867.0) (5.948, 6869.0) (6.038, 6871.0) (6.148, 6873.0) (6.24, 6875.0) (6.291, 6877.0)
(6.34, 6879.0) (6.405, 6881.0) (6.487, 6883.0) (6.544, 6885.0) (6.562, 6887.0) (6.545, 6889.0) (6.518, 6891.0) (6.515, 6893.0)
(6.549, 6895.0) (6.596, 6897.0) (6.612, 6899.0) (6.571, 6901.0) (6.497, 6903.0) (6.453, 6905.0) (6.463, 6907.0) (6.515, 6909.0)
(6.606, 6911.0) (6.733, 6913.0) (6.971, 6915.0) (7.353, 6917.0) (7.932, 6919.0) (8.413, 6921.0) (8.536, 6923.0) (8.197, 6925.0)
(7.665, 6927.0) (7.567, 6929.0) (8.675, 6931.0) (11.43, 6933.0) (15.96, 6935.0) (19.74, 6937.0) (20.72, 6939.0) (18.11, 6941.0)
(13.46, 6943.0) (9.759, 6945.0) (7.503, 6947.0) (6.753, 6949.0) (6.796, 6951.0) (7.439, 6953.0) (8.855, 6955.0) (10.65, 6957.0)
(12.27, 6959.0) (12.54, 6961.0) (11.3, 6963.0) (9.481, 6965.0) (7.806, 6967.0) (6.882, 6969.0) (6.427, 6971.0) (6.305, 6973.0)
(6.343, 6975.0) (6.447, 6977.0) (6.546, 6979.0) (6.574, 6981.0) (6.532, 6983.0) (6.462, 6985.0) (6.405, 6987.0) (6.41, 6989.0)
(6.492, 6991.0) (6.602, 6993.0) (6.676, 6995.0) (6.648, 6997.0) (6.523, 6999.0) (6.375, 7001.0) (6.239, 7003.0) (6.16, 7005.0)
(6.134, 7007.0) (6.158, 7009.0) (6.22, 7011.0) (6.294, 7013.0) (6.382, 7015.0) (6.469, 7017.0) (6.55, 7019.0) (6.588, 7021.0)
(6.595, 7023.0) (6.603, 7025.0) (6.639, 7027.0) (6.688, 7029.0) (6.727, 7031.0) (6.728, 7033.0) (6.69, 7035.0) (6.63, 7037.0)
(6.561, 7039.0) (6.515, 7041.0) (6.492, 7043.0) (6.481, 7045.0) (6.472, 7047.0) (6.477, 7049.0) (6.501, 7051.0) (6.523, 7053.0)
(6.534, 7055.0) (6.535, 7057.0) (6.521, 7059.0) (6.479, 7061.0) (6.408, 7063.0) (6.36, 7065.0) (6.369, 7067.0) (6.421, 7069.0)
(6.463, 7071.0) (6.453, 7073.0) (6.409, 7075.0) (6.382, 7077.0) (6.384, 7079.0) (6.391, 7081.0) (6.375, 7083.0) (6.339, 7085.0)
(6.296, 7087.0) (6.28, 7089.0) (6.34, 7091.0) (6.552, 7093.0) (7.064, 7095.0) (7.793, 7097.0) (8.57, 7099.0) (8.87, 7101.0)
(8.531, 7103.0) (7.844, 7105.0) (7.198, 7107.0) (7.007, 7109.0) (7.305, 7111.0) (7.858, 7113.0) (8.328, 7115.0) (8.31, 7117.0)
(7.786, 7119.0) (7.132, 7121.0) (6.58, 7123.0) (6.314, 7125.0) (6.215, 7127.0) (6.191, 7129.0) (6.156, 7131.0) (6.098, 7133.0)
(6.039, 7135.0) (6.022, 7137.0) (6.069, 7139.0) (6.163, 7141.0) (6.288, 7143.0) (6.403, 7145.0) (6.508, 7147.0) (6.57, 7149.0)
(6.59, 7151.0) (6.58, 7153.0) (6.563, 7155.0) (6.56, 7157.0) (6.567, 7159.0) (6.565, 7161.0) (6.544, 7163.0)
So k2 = -0.009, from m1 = 6.63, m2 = 6.58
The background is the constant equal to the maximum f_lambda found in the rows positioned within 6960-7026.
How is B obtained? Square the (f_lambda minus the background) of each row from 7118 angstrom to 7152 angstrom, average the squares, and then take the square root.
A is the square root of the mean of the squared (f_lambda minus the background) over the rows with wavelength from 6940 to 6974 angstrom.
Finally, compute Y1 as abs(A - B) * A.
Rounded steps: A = 4.31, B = 6.14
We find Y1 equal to 7.9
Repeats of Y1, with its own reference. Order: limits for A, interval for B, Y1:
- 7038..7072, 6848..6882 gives 1.1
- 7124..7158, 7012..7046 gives 1.6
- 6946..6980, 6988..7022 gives 6.5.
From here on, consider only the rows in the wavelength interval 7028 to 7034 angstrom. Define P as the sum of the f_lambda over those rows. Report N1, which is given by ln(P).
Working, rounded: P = 20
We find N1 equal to 3.0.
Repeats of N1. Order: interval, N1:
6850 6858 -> 3.3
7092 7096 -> 2.6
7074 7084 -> 3.5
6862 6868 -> 2.9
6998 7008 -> 3.4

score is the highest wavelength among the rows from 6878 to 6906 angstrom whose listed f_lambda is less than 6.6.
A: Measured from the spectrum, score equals 6905.0 angstrom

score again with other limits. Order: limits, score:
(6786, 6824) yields 6823.0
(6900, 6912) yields 6909.0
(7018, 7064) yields 7063.0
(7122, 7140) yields 7139.0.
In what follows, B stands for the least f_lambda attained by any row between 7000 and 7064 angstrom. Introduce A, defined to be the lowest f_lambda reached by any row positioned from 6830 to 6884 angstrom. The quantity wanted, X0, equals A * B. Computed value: 36.5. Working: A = 5.944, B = 6.134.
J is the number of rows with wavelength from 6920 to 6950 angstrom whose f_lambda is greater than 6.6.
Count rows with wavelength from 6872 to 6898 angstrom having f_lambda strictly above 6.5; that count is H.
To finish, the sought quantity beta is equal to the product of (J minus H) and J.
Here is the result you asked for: 120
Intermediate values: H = 7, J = 15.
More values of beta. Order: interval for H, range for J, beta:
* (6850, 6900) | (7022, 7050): -35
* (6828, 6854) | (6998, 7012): 0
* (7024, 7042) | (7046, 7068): 0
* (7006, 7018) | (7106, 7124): 64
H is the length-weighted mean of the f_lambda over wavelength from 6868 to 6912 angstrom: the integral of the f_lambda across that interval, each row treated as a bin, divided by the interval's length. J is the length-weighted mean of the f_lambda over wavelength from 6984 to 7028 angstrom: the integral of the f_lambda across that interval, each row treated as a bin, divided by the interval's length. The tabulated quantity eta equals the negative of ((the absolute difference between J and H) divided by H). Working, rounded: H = 6.4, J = 6.44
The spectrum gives 0.00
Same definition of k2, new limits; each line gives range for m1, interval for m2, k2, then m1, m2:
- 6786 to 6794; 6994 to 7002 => 0.005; 6.52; 6.56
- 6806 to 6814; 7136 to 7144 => -0.098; 6.71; 6.14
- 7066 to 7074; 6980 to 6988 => 0.011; 6.43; 6.49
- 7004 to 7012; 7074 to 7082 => 0.039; 6.17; 6.39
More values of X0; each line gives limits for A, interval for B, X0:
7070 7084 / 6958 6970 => 43.9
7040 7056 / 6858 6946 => 38.5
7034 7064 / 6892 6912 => 41.4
